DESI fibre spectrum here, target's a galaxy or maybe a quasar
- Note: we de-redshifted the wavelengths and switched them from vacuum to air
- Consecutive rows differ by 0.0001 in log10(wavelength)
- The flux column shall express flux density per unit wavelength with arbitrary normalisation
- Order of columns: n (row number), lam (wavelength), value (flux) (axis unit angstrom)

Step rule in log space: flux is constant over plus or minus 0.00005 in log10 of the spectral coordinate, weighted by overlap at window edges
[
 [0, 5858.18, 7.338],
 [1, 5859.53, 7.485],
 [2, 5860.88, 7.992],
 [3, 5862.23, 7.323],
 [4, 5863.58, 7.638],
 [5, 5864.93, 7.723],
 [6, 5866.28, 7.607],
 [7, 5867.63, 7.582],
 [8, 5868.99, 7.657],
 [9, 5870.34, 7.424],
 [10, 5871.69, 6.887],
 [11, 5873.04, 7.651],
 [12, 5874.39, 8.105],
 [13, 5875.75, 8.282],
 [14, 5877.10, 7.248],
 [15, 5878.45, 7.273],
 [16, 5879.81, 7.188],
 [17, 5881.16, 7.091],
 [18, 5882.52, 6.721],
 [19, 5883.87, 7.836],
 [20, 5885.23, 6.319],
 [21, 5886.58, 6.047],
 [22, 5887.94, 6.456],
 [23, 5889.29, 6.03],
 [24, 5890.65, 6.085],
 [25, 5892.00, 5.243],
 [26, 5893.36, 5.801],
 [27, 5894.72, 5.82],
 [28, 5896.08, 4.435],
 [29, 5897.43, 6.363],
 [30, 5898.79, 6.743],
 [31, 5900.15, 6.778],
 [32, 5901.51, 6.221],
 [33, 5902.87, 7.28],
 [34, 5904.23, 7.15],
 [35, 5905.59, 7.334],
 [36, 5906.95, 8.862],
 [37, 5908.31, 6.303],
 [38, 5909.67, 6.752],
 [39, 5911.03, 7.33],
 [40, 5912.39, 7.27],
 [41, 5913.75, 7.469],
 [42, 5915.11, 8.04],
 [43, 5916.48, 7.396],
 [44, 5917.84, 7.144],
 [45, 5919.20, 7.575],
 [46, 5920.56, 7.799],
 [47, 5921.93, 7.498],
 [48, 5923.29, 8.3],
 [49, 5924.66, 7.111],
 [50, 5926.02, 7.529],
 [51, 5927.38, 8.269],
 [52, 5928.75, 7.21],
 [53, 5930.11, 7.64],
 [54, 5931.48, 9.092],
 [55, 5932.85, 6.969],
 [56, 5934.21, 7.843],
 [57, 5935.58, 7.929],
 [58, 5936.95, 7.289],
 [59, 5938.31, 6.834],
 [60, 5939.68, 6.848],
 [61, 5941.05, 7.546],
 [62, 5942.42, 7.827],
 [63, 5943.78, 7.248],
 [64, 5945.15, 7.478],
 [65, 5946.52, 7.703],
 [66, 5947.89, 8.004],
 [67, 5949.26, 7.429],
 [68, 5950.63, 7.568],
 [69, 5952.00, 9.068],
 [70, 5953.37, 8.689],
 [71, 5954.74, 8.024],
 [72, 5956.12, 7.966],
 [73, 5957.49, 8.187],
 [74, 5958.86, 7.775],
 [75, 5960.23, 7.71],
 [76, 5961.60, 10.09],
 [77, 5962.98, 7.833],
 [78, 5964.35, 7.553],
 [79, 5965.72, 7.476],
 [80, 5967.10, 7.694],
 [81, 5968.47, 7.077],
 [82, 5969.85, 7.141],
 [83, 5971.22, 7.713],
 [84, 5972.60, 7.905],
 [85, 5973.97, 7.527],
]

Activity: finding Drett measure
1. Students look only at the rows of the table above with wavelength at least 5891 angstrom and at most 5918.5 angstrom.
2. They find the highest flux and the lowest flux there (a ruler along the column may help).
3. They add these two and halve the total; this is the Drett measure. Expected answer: 6.6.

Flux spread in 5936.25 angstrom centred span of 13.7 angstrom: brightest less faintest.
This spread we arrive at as 2.3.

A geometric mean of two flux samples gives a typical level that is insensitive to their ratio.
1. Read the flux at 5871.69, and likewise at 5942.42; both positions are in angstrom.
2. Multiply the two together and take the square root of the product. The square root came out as 7.34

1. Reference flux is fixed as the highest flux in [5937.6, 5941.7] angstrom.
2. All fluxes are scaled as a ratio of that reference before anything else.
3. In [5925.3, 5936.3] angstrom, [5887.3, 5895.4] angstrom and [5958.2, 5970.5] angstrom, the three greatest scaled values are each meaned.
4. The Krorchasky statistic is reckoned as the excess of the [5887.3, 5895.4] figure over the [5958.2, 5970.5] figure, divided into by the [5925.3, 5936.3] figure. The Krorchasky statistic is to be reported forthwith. -0.28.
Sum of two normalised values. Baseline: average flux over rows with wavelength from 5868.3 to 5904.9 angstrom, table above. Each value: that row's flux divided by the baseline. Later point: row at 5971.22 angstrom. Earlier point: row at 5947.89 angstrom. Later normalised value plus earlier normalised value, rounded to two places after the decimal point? 2.33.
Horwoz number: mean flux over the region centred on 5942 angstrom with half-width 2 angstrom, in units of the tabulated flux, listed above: 7.5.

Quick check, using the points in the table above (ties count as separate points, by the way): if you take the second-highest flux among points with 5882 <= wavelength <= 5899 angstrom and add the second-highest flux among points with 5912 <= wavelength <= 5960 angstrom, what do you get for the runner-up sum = 15.8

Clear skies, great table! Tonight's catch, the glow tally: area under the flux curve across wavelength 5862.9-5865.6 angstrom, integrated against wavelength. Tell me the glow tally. 20.7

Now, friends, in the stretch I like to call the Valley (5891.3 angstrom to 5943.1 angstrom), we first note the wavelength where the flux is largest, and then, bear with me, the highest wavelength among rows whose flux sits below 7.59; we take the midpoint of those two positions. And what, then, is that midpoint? 5936.3 angstrom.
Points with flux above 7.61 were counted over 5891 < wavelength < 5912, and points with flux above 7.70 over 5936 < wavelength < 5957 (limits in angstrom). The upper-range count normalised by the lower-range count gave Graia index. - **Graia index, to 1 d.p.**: 7.0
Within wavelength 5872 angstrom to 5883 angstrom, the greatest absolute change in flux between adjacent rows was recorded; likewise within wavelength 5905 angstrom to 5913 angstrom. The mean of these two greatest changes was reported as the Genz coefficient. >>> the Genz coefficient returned 1.8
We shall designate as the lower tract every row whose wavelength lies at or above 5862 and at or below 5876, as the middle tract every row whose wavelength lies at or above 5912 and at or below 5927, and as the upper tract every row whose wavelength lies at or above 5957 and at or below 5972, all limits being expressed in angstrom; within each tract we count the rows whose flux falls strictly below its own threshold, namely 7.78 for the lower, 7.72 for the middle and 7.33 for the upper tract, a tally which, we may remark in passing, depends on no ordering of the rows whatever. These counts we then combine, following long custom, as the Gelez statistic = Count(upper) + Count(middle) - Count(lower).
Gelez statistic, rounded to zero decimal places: 1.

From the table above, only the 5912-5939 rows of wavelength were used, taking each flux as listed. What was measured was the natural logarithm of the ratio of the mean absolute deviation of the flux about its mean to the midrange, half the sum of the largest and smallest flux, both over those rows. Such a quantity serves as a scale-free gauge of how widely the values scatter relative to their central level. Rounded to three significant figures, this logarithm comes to -2.98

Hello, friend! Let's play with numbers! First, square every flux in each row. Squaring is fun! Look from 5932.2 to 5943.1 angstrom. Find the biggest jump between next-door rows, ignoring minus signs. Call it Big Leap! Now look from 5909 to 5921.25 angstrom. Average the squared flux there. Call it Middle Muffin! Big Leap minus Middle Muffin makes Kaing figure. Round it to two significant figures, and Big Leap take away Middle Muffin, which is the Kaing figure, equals -42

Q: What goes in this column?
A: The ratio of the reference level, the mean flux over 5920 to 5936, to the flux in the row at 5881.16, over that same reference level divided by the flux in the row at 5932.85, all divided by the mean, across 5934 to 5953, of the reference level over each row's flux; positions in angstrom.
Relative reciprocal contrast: 0.96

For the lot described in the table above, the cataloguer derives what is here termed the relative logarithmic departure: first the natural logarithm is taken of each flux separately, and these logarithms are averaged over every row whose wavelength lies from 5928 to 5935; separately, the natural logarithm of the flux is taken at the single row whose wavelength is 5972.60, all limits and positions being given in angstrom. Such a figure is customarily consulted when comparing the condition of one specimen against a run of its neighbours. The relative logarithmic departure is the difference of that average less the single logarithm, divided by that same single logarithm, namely -0.012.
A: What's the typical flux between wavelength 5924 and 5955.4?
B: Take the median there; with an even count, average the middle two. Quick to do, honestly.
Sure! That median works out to 7.57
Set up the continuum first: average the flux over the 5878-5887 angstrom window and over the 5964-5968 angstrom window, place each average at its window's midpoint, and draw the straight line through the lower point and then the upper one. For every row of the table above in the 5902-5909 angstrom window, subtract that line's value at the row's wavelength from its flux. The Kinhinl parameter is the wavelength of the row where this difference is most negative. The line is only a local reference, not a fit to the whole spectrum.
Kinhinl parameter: 5908.31 angstrom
